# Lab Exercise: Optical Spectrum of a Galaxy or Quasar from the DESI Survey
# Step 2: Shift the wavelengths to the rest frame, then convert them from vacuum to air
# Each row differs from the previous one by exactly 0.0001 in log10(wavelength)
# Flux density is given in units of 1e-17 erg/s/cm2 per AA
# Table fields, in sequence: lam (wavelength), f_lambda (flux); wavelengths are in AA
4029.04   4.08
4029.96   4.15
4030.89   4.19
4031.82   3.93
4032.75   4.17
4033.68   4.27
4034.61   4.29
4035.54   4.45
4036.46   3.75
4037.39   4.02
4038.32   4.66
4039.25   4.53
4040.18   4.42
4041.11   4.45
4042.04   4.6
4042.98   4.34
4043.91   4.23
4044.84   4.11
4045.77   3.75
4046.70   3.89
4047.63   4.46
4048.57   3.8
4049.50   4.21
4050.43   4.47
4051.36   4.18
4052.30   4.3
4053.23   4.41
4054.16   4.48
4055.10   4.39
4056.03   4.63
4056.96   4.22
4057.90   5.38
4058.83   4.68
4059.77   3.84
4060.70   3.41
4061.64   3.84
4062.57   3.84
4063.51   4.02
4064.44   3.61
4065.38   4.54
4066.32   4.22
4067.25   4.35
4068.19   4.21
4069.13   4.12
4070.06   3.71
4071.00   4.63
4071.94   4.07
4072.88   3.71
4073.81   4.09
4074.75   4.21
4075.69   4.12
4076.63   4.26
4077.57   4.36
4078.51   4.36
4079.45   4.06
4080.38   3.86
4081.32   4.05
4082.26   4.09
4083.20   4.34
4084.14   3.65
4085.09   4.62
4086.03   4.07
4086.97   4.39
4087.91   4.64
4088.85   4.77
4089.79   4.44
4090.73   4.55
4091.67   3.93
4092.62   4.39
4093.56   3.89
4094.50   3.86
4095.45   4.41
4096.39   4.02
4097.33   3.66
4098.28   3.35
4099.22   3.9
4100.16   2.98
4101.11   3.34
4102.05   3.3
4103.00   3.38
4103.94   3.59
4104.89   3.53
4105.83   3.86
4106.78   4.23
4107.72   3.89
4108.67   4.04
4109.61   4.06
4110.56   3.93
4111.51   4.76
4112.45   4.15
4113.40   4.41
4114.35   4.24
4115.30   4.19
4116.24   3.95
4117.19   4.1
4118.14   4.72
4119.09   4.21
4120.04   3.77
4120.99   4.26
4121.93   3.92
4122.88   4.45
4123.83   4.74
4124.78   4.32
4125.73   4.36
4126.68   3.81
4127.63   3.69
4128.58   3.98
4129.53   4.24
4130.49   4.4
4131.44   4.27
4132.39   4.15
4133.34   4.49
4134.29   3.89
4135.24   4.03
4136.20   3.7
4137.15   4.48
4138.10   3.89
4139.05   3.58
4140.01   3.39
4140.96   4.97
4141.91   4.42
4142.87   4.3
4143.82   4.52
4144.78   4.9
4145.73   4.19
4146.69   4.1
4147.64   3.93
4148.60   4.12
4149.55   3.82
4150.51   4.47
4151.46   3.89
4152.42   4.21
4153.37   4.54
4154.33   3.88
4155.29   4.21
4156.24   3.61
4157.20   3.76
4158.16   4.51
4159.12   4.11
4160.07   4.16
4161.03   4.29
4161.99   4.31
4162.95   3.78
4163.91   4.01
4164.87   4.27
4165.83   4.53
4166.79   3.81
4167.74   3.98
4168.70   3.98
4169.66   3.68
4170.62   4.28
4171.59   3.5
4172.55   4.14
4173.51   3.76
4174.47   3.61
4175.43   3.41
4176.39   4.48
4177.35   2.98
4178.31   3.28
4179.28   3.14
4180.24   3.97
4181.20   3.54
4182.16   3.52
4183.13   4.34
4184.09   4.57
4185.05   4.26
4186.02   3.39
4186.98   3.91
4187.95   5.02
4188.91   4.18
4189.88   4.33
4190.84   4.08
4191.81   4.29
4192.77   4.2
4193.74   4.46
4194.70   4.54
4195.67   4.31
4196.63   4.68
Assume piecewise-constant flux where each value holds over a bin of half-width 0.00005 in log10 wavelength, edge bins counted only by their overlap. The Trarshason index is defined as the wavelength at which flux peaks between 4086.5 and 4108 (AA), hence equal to 4088.85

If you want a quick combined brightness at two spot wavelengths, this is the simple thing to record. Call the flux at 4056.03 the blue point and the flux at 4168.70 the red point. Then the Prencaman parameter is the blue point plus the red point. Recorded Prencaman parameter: 8.6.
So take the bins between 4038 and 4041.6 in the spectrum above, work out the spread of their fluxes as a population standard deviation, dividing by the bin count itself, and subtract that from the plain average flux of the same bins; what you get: 4.4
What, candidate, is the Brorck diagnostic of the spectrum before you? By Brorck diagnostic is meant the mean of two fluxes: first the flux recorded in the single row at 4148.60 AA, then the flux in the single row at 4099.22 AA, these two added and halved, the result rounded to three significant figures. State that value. 4.01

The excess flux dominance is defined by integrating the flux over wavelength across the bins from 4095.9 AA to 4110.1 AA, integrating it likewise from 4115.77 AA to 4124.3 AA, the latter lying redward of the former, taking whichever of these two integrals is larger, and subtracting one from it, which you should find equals 51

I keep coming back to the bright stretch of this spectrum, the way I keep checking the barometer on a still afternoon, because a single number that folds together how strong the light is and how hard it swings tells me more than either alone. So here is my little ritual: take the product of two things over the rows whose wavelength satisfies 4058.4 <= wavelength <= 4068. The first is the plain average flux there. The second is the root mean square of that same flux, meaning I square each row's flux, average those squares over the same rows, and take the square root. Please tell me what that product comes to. 16.36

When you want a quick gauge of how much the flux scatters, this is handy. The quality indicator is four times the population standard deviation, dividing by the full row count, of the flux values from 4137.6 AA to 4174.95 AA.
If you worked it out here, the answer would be 1.44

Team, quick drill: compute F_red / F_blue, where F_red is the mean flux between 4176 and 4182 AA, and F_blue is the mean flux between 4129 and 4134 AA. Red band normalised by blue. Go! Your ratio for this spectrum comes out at 0.83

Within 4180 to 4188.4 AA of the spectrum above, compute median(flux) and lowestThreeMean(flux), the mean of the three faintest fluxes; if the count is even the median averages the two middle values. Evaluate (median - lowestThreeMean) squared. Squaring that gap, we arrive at 0.24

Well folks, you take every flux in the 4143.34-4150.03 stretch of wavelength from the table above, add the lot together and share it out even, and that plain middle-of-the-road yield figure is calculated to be 4.23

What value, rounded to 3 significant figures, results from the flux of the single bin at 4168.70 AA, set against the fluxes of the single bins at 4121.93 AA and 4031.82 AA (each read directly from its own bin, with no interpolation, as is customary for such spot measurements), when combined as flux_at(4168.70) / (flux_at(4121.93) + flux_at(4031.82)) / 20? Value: 0.0254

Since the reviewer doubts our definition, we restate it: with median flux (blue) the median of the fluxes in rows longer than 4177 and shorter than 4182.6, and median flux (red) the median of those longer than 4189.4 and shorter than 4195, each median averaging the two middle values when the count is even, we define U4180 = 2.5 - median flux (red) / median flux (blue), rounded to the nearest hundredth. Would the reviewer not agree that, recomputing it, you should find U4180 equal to 1.23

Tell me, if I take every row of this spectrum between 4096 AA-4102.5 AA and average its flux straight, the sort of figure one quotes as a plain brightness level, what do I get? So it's 3.5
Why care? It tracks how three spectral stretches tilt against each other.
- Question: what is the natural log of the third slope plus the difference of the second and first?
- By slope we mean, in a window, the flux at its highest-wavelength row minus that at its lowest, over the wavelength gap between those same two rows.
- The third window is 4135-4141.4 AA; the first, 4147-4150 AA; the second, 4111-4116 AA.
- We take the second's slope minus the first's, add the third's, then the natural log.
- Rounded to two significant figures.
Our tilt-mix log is -2.6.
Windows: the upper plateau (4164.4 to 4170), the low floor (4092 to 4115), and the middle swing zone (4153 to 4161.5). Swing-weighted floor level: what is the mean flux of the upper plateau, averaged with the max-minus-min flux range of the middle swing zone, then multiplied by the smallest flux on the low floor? 7.4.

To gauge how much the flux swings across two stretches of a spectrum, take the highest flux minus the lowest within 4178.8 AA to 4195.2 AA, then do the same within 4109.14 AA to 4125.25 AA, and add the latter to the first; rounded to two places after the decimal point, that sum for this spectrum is 2.87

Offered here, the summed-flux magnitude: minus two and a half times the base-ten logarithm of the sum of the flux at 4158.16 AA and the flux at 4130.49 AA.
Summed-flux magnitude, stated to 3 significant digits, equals -2.37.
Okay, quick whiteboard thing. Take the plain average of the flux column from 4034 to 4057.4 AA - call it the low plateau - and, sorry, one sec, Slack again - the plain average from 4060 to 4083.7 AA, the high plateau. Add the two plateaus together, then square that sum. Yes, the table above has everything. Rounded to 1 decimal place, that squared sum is 70.0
